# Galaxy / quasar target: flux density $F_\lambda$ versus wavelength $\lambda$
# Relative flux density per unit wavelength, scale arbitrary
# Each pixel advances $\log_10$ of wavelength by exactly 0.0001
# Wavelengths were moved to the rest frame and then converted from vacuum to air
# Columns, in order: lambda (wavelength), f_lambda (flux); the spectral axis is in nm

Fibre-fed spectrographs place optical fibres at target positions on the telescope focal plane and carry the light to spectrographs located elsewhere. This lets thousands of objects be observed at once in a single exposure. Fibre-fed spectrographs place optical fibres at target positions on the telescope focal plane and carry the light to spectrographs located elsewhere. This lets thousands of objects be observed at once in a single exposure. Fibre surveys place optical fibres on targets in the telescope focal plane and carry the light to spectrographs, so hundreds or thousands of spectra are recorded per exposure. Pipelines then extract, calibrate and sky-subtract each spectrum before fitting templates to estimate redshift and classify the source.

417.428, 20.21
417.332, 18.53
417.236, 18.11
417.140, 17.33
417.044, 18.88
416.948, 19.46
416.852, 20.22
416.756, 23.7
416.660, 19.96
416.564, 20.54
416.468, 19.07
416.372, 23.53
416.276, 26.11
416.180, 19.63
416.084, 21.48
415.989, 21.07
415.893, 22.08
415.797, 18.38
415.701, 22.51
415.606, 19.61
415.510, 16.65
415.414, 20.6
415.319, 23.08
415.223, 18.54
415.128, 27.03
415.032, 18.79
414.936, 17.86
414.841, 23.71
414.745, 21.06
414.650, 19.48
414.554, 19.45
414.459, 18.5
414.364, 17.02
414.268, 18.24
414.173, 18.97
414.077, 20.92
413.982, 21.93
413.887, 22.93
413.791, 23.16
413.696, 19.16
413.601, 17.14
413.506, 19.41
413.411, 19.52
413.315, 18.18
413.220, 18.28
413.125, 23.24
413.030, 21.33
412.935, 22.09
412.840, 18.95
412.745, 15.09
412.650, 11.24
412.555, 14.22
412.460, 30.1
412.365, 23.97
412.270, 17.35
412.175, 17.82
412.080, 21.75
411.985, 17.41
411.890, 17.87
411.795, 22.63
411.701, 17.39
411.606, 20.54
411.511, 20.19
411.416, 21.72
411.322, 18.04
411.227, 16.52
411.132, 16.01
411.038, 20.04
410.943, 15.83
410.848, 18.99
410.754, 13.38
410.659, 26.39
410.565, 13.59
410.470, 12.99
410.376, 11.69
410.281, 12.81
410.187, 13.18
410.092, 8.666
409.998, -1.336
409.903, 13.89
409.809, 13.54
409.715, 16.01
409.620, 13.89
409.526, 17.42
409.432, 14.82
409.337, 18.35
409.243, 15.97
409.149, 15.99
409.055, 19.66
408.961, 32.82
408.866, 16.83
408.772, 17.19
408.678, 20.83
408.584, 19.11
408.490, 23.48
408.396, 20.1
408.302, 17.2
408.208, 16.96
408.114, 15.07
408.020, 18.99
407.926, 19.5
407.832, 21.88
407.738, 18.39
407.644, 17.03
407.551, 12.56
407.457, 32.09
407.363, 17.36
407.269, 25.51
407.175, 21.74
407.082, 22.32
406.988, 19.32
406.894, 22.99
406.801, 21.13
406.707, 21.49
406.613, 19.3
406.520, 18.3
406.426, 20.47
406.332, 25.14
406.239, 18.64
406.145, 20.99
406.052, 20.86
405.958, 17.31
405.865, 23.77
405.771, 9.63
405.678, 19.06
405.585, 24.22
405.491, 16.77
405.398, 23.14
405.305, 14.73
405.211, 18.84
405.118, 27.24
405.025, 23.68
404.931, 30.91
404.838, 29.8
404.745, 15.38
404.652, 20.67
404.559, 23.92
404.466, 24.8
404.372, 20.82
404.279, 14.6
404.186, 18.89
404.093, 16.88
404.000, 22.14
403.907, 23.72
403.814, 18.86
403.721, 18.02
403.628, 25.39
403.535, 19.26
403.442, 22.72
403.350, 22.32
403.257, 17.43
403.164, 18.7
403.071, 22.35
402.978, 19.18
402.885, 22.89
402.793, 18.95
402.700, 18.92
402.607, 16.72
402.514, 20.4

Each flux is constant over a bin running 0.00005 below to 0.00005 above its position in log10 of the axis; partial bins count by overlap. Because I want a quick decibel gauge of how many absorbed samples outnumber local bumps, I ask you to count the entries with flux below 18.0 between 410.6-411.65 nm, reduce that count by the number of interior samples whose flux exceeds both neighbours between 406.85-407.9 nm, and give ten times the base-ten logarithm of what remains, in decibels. 0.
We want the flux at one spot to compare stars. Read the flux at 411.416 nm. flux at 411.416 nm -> 21.72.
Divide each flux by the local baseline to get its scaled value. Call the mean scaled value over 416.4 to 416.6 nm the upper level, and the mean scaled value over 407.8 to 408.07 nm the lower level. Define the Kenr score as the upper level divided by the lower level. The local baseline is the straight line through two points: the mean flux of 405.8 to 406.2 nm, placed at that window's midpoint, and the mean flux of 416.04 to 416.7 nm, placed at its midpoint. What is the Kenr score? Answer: 1.0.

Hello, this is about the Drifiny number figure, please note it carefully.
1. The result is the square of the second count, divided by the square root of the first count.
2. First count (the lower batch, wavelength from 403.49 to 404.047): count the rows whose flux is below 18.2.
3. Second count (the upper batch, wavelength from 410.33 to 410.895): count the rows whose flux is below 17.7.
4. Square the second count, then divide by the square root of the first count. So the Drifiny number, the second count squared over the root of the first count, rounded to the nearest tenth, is 16.0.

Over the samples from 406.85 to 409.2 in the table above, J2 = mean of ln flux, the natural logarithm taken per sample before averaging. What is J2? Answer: 2.98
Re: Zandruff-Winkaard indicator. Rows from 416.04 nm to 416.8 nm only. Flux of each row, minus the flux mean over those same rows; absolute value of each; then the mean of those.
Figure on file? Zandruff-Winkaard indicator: 2.02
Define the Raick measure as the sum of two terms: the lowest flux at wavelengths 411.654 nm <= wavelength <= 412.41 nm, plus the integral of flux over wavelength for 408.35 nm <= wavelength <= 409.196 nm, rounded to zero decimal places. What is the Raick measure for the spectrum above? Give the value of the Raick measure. 35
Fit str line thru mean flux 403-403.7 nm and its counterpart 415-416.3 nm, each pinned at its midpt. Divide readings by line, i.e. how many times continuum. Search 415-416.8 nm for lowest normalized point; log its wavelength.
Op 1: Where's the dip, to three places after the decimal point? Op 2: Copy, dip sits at 415.510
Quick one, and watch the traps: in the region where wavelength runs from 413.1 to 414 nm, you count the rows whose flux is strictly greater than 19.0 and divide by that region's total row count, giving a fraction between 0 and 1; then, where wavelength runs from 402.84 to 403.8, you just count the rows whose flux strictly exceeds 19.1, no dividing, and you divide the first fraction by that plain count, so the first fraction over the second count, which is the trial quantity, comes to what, 0.10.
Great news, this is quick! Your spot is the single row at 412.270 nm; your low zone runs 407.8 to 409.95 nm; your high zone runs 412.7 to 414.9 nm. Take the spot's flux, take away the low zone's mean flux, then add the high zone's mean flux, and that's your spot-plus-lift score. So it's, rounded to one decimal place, 19.0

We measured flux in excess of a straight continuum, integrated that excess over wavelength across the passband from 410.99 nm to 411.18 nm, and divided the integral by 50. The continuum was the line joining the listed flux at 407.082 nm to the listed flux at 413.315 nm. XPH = -0.006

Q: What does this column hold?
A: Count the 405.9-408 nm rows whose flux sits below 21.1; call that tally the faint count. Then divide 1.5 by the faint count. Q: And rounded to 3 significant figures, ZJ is 0.115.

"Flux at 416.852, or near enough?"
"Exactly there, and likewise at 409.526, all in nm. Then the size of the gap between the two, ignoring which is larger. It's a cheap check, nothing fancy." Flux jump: 2.8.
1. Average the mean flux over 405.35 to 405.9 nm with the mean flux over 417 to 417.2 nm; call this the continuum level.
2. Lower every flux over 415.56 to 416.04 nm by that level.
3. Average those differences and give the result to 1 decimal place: 2.0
